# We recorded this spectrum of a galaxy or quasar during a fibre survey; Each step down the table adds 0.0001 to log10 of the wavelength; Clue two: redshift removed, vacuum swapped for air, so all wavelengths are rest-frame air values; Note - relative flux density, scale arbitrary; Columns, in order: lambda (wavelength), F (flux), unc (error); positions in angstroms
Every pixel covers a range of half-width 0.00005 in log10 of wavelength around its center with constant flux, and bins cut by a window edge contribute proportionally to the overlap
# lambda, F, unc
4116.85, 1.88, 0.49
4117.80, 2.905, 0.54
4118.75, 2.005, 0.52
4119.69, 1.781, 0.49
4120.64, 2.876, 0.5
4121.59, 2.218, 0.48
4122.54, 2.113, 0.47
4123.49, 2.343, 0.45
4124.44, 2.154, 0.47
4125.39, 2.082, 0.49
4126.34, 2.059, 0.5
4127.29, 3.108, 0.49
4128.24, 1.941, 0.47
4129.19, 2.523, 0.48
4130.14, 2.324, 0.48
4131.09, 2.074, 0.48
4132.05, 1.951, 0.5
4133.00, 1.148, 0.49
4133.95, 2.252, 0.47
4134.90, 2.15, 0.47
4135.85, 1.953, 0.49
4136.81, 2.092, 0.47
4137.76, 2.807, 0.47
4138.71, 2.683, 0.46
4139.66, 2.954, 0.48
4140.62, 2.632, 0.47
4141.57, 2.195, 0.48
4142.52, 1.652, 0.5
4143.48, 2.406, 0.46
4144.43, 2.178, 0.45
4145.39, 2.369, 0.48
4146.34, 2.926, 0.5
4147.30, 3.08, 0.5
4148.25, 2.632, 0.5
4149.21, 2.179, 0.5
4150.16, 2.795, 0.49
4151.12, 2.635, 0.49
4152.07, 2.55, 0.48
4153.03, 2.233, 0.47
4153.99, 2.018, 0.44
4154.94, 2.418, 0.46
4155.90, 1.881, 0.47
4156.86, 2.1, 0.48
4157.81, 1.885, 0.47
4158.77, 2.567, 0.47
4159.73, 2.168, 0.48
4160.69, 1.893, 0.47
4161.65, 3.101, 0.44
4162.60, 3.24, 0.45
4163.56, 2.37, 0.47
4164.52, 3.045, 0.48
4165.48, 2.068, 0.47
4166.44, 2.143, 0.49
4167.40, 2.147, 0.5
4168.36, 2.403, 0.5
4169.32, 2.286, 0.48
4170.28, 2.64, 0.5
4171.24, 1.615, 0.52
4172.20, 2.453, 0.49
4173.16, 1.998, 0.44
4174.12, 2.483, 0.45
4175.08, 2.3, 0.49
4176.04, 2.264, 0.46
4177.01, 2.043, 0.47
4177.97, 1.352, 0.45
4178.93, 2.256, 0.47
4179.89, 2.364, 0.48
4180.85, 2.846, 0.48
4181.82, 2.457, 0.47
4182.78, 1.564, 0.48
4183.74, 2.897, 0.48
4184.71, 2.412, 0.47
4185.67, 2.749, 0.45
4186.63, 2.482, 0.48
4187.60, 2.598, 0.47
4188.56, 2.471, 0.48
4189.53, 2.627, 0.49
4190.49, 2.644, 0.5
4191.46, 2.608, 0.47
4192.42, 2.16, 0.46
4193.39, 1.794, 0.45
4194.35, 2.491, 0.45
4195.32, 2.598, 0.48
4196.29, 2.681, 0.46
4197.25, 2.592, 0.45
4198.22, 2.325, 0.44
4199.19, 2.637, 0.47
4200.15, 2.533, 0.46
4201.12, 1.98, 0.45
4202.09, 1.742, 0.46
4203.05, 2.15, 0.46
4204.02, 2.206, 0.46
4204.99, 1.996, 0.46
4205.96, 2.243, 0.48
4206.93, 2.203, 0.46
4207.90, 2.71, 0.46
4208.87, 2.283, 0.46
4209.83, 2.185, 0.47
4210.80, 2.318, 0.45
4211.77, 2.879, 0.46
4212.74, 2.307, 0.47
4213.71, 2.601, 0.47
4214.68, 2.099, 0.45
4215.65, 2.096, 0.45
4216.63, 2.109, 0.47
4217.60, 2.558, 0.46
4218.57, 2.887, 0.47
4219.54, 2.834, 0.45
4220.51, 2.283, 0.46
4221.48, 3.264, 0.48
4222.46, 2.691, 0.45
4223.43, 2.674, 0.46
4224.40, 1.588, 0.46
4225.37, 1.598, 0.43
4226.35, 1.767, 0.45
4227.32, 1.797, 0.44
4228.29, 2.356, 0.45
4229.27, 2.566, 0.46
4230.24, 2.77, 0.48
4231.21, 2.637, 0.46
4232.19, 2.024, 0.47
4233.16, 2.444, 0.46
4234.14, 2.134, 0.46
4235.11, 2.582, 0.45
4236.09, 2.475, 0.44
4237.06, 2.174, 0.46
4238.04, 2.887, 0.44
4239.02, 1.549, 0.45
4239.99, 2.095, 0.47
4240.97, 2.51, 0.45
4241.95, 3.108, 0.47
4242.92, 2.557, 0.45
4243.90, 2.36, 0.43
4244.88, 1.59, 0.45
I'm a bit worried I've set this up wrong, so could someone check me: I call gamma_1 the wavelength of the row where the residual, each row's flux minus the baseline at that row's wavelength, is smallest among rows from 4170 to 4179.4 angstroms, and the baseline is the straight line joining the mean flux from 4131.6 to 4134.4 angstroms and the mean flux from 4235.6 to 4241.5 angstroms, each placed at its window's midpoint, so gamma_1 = 4177.97 angstroms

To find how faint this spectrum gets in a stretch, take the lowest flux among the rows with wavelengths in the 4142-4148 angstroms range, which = 1.652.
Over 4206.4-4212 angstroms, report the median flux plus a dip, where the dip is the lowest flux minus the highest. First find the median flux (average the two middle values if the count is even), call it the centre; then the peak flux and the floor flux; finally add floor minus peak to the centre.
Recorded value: 1.6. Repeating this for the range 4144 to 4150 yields 1.6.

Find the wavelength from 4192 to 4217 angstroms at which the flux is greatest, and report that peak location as 4211.77 angstroms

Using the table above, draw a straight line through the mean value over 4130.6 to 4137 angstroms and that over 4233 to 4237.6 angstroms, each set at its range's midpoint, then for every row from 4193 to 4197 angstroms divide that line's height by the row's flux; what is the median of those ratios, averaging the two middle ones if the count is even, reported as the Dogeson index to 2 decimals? 0.86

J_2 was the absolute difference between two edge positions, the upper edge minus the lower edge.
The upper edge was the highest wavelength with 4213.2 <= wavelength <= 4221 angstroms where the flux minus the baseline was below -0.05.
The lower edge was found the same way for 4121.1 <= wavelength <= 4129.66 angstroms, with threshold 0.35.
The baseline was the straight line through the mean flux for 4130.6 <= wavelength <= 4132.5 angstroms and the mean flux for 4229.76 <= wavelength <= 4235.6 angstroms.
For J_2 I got 92.3 angstroms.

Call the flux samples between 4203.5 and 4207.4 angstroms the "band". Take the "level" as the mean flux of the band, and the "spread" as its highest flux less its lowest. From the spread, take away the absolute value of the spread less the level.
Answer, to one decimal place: -1.7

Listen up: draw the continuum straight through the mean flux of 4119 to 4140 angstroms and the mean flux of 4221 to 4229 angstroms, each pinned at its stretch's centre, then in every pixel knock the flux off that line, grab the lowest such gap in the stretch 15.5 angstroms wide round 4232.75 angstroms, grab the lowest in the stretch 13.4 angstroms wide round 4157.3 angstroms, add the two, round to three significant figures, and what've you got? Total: -1.67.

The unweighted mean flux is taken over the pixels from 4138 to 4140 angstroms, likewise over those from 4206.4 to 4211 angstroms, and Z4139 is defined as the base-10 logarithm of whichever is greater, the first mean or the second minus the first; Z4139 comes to 0.450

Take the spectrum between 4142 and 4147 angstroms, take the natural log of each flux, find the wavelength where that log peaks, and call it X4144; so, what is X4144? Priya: 4146.34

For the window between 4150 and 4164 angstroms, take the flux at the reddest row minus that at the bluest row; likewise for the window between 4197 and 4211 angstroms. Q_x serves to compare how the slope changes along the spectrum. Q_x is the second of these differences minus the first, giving 0.15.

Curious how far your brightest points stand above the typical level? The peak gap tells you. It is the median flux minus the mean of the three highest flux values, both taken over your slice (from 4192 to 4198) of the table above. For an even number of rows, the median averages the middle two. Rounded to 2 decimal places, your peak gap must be -0.08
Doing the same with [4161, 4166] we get -0.08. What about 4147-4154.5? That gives -0.25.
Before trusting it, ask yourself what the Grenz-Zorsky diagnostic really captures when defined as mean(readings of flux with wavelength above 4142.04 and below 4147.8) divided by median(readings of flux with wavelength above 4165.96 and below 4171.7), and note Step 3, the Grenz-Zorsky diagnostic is 1.10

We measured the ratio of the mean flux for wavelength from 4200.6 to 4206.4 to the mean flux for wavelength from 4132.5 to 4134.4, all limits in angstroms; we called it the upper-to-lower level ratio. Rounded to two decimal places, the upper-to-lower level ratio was 1.21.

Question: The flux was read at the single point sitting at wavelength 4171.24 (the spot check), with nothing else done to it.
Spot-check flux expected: 1.615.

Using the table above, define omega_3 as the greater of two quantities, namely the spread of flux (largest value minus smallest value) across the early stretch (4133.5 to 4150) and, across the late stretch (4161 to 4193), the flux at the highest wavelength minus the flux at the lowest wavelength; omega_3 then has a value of 1.43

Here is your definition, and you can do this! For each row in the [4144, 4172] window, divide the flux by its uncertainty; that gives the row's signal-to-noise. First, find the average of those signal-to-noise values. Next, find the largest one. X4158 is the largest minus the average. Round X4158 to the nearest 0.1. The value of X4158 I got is 2.2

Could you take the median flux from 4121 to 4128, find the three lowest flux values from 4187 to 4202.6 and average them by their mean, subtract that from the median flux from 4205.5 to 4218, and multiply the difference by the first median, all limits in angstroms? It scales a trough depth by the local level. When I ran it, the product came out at 1.0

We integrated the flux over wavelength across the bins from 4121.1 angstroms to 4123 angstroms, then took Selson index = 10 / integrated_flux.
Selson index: 2.43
